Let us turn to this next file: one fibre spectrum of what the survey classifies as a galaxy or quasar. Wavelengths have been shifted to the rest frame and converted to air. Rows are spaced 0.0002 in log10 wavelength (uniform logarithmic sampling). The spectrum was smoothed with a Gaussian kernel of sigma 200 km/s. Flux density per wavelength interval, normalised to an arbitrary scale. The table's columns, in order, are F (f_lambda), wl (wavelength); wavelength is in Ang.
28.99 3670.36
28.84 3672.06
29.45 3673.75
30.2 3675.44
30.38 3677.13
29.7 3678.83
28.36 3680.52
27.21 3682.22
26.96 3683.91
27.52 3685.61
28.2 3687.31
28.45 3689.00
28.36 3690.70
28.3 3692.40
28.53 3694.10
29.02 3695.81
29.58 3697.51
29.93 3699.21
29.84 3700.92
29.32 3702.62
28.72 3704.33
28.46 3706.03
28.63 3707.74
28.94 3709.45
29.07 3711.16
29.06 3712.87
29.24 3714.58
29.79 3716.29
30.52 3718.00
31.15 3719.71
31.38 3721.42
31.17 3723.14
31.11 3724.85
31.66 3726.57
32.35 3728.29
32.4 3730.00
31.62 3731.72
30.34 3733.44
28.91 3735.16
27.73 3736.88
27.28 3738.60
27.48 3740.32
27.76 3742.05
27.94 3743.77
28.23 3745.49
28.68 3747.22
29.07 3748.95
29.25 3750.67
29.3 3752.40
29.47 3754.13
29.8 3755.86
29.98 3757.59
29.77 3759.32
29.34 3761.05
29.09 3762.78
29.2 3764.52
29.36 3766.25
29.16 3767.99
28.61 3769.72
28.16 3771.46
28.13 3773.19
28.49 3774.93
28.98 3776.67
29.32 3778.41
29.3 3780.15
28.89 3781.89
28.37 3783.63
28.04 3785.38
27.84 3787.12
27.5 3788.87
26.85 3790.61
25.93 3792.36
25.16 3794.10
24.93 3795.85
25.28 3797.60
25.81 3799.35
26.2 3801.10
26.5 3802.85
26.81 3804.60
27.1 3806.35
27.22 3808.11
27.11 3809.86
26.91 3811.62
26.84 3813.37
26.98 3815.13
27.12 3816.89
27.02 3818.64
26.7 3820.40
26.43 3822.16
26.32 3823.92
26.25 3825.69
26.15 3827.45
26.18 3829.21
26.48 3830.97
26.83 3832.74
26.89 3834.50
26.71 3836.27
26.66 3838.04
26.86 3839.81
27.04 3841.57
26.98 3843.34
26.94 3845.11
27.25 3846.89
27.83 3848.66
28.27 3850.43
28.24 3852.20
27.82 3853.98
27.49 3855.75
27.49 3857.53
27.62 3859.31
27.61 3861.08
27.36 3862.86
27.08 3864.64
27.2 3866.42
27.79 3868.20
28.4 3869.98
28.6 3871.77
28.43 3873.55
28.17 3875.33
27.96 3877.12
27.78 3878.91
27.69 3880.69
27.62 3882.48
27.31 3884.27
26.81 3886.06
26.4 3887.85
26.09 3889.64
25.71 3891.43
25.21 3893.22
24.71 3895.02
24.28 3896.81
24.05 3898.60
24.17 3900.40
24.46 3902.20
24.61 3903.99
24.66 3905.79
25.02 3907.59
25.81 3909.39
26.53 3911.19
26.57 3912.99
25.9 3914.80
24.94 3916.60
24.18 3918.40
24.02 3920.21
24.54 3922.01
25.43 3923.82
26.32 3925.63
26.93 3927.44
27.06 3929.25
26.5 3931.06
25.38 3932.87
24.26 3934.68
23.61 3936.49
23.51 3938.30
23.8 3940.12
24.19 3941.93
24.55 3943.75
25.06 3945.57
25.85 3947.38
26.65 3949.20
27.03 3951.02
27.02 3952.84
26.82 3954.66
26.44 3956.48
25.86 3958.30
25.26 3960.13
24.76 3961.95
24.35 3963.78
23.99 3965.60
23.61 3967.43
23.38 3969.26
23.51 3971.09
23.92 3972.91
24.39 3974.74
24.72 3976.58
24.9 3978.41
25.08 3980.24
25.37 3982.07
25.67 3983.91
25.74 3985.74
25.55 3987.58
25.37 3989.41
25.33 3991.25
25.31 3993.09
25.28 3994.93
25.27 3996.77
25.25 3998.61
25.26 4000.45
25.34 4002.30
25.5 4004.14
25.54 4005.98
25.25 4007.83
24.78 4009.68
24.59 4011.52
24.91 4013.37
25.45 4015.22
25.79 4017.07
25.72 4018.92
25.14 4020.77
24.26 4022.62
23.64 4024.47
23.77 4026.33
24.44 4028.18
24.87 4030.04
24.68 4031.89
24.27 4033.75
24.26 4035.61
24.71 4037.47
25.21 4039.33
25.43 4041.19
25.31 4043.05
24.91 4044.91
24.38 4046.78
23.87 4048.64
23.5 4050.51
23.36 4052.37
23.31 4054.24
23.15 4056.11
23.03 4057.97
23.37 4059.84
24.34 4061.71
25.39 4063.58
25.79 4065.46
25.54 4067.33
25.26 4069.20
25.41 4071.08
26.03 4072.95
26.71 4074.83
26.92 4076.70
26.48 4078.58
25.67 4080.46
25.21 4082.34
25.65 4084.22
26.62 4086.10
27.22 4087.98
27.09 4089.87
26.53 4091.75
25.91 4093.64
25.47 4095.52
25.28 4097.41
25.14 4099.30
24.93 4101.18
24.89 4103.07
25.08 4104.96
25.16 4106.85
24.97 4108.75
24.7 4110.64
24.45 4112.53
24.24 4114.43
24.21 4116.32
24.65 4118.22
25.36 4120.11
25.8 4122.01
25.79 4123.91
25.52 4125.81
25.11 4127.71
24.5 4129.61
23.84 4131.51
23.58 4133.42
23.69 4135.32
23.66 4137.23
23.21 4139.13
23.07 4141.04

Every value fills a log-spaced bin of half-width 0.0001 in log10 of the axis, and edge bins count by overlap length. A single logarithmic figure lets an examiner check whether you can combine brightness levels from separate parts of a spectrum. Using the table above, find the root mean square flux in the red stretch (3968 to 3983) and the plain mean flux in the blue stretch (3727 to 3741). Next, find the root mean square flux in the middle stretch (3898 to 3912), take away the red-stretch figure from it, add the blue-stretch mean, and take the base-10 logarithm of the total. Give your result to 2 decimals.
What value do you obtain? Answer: 1.48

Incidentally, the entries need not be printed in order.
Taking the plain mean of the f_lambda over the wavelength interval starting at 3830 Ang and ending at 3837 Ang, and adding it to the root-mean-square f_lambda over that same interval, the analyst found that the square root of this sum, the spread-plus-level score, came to 7.31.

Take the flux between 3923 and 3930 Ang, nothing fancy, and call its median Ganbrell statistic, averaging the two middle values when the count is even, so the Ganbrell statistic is 26.6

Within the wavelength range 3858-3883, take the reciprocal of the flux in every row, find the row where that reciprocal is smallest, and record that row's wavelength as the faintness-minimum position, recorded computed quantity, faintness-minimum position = 3871.77 Ang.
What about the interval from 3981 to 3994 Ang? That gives 3985.74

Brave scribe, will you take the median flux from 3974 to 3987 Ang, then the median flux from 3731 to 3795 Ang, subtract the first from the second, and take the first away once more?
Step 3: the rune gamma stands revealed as -21.3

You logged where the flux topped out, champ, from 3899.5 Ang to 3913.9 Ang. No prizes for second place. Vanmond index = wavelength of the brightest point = 3912.99 Ang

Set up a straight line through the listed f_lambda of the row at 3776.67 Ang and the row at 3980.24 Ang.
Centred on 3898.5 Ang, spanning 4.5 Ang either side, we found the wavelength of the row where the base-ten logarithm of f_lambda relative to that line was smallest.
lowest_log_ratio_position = 3898.60 Ang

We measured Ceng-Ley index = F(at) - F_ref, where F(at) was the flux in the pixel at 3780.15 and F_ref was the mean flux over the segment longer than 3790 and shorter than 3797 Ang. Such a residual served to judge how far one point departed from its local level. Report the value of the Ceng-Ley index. 3.6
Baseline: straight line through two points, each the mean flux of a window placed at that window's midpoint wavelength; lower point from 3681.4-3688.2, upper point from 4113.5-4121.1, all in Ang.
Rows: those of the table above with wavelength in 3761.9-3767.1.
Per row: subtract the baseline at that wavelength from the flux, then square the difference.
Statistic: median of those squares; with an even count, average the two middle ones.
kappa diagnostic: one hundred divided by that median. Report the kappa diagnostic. 20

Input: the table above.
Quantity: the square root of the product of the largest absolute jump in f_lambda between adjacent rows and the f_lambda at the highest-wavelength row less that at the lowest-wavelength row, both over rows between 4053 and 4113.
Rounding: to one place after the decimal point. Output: 1.1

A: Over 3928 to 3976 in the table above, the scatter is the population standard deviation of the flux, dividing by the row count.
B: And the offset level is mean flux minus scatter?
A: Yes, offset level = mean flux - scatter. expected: 23.8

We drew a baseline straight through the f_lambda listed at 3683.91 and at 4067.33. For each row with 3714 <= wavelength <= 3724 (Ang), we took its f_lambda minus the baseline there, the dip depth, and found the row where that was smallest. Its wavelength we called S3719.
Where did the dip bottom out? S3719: 3714.58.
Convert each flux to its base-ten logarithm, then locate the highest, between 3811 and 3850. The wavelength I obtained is 3848.66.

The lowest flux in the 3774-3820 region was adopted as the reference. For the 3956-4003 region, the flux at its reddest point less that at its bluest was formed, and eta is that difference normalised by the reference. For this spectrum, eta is -0.044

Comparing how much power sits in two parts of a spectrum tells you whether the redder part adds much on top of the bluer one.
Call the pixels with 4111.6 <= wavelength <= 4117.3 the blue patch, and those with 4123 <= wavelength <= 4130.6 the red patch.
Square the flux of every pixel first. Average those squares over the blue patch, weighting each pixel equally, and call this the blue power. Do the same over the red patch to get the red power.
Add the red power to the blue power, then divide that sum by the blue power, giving 2.1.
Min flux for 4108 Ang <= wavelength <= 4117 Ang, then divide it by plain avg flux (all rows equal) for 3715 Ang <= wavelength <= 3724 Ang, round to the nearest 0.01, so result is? 0.79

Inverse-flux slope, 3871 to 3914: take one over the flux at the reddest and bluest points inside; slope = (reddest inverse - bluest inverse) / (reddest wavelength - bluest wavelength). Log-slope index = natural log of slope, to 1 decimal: -9.6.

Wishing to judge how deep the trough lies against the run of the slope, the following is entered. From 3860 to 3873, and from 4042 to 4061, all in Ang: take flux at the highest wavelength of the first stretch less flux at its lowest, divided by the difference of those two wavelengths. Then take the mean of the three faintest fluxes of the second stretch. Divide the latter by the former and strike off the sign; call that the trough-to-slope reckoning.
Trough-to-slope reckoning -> 250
